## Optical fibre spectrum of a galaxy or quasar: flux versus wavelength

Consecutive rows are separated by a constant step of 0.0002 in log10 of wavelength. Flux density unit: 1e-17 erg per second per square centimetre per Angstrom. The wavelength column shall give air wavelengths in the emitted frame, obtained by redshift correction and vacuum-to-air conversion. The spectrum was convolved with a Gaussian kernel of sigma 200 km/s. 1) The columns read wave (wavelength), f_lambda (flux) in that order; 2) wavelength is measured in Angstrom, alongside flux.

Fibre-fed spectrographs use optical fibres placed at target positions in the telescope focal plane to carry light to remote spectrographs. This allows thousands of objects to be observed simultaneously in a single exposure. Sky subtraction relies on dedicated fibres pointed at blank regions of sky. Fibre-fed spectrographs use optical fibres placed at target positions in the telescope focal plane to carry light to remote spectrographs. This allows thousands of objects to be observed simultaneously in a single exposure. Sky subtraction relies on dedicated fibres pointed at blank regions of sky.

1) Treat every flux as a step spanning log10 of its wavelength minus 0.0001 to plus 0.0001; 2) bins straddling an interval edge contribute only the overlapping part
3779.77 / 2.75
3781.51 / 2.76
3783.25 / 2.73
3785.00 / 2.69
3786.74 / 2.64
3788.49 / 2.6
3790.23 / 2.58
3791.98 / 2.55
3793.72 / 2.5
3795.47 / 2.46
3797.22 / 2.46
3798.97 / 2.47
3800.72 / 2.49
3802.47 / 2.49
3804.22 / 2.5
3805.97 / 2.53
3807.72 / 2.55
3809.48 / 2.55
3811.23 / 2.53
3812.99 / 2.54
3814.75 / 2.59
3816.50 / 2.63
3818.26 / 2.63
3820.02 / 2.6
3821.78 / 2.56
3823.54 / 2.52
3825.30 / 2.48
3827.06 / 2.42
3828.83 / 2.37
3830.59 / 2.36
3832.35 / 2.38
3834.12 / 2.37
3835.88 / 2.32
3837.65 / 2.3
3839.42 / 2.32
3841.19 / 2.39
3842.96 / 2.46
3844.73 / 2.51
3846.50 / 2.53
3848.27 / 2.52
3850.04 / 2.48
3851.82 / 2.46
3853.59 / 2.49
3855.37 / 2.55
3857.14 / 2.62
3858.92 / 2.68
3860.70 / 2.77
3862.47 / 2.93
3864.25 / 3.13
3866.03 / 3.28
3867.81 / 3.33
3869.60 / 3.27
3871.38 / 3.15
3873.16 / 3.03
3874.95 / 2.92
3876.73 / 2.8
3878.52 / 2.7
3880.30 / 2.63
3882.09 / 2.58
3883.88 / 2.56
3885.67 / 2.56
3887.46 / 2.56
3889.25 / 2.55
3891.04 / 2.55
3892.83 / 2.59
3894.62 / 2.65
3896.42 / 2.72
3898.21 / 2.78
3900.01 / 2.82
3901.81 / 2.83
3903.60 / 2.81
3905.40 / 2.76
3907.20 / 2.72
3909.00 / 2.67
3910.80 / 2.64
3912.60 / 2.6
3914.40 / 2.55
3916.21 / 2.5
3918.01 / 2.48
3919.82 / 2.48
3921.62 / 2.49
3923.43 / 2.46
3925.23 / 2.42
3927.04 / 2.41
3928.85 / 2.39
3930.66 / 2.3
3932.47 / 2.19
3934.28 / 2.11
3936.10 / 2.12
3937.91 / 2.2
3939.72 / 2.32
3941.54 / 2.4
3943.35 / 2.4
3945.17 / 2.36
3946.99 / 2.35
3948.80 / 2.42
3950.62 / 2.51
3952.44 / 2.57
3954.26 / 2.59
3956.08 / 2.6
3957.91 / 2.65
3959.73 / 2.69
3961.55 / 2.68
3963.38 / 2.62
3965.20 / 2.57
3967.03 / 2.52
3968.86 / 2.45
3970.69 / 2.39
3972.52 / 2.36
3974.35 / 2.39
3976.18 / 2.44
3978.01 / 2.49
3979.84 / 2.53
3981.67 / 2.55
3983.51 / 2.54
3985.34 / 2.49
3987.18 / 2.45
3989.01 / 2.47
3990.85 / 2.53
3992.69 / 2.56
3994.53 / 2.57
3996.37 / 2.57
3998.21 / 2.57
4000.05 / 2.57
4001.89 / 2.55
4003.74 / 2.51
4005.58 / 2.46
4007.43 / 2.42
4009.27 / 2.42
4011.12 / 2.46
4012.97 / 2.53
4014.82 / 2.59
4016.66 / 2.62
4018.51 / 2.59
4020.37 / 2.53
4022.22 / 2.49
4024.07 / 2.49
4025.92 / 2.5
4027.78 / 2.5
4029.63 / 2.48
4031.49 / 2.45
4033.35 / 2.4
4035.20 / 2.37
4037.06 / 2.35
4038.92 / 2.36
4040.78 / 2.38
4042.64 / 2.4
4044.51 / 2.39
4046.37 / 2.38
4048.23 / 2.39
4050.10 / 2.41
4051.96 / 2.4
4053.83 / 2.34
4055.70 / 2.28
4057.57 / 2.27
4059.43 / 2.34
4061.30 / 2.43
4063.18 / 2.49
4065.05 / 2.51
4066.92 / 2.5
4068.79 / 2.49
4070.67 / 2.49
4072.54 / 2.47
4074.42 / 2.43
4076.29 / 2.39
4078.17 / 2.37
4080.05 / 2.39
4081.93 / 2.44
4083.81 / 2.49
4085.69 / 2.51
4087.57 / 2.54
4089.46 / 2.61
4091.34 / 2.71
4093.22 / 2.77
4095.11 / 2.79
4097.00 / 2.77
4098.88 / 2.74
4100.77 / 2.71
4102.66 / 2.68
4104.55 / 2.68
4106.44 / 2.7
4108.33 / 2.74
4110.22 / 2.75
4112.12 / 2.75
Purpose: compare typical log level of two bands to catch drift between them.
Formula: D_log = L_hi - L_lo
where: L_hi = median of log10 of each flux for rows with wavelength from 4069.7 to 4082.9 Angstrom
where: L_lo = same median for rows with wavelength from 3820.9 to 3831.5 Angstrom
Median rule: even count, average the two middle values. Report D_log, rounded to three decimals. -0.004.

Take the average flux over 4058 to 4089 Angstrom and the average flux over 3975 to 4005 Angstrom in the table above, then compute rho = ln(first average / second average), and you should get -0.028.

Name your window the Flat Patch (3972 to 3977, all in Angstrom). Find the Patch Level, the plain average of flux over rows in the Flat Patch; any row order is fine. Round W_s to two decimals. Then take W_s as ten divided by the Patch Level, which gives 4.17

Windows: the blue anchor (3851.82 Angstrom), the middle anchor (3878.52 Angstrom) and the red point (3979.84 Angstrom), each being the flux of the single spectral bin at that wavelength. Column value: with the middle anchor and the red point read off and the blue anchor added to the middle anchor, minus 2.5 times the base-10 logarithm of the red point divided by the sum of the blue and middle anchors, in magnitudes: 0.77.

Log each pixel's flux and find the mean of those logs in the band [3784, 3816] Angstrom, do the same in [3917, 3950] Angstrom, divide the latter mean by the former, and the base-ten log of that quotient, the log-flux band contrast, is -0.038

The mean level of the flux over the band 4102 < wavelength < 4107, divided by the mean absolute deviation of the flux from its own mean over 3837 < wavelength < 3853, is 39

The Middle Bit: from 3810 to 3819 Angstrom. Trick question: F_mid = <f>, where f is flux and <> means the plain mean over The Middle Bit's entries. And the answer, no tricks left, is 2.58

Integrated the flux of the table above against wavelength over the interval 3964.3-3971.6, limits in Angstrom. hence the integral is 18.1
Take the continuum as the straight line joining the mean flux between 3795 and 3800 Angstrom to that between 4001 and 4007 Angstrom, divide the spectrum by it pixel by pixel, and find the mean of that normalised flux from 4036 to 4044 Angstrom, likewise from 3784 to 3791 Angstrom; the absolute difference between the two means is 0.12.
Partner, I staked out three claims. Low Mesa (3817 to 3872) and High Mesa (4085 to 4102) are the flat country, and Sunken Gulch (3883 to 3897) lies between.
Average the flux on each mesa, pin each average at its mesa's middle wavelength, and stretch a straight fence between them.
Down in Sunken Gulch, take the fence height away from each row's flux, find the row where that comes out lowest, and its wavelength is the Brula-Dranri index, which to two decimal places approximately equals 3891.04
